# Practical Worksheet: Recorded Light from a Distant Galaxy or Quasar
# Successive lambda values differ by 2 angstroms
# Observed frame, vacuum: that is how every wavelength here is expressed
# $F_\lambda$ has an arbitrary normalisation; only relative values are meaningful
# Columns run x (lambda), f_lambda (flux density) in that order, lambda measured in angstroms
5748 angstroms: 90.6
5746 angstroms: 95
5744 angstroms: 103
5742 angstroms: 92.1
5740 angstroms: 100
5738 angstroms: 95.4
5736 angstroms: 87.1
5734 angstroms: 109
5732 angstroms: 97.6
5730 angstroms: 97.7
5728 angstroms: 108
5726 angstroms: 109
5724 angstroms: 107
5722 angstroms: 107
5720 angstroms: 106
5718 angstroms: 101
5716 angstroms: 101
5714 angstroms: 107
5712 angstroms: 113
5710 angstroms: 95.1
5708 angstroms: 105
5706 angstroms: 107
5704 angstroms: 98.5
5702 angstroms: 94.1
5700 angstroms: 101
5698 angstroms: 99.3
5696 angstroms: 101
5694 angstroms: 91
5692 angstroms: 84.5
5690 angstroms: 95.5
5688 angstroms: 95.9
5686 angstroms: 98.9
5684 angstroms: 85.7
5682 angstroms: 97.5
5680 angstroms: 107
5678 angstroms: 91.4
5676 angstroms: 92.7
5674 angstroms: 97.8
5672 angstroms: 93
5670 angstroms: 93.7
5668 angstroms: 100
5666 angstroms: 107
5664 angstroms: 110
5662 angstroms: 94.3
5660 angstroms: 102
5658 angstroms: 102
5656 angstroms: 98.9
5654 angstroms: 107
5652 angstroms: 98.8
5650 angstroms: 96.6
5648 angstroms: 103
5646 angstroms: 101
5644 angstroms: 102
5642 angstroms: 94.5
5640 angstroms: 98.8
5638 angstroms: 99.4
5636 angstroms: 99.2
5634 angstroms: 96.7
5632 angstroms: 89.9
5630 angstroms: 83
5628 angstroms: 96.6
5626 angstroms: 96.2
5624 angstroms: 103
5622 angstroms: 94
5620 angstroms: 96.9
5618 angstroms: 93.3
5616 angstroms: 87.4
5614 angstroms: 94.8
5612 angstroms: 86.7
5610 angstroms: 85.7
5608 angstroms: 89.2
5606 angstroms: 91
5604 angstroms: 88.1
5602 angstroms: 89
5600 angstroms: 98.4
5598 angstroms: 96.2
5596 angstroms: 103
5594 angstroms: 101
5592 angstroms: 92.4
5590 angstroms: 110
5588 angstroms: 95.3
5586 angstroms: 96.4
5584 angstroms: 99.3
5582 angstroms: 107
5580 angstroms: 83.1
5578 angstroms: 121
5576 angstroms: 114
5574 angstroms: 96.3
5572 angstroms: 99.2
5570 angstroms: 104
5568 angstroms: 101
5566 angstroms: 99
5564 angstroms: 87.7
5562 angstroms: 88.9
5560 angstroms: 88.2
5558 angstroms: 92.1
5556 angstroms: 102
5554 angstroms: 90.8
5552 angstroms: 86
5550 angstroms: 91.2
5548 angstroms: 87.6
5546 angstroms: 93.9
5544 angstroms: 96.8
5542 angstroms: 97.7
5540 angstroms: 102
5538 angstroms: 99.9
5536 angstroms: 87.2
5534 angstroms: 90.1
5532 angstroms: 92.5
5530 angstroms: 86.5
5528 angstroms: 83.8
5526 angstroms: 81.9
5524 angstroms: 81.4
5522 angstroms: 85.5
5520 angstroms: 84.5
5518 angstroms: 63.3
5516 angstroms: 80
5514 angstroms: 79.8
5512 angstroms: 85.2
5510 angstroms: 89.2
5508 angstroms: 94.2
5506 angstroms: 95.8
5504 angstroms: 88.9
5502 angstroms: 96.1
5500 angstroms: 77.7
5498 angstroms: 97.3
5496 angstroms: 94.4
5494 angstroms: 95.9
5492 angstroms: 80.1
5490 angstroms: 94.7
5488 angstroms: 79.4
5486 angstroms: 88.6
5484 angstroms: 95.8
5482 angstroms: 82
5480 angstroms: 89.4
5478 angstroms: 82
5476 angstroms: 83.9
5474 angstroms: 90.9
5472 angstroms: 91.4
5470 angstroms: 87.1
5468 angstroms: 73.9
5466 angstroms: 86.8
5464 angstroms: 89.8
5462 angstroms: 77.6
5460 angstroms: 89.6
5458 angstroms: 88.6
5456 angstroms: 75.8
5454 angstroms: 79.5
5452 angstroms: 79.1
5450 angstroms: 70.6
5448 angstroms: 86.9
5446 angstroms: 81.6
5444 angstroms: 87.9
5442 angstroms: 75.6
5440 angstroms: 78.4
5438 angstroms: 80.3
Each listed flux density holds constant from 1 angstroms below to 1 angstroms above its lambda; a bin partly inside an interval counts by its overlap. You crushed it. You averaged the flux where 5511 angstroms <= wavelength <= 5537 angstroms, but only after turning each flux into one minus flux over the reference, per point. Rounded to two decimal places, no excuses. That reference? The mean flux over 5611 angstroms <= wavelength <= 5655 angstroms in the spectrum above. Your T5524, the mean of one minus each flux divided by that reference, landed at 0.14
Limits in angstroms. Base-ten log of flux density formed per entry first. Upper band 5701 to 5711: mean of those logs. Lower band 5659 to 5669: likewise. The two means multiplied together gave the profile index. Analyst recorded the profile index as 4.02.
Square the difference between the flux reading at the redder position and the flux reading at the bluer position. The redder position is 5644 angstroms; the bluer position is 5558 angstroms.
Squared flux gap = 98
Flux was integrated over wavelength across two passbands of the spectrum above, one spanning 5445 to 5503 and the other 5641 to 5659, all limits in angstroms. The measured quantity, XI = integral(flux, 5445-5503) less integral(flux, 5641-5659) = 3165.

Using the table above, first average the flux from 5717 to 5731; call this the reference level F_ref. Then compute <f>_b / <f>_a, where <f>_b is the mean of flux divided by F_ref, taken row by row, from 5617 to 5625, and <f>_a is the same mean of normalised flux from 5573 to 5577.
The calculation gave 0.92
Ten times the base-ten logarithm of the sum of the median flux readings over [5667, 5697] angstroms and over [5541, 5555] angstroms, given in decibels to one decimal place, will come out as 22.7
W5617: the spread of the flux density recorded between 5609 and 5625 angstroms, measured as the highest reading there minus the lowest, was 17.3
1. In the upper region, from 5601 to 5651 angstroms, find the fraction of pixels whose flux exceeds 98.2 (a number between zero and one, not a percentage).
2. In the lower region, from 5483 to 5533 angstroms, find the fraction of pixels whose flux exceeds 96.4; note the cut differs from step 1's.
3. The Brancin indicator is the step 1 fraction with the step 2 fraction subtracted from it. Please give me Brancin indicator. 0.24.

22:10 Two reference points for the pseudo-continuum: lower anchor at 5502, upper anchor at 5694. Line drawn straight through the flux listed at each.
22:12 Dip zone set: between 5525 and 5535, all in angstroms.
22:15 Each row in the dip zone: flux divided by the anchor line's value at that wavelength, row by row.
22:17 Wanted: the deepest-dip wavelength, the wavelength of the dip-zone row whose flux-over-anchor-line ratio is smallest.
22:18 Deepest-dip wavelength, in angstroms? 5526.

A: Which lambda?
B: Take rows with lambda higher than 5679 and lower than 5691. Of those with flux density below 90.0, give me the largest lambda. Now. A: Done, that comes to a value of 5684 angstroms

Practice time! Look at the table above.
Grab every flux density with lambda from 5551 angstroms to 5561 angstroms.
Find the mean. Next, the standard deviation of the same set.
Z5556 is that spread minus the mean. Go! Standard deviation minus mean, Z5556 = -86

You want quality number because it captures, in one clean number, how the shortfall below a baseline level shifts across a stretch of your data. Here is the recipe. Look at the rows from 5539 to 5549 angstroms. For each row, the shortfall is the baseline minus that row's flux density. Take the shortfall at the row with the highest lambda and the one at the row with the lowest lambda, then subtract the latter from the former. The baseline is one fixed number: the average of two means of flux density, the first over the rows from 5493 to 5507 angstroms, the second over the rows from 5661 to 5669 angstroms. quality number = 14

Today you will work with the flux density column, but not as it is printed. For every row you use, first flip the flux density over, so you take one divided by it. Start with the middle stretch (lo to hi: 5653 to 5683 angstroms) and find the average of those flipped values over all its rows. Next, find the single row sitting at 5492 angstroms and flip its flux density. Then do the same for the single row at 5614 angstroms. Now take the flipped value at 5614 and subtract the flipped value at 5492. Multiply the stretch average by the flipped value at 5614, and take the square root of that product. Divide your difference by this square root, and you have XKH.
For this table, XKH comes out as -0.19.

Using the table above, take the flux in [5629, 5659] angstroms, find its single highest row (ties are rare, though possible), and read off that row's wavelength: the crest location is 5654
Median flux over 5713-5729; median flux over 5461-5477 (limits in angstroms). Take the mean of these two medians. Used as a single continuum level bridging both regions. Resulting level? 97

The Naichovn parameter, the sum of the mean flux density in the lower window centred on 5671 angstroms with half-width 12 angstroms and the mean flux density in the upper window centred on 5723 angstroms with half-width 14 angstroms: 202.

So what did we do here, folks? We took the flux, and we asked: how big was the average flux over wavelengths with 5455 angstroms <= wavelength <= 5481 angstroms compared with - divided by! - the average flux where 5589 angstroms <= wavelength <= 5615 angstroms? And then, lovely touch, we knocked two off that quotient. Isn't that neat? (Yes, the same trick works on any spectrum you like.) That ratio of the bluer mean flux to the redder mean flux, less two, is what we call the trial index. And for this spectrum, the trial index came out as -1.10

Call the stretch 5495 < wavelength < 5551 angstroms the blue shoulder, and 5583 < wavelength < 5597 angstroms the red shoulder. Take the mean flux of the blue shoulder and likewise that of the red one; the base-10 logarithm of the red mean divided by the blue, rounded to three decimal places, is 0.050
